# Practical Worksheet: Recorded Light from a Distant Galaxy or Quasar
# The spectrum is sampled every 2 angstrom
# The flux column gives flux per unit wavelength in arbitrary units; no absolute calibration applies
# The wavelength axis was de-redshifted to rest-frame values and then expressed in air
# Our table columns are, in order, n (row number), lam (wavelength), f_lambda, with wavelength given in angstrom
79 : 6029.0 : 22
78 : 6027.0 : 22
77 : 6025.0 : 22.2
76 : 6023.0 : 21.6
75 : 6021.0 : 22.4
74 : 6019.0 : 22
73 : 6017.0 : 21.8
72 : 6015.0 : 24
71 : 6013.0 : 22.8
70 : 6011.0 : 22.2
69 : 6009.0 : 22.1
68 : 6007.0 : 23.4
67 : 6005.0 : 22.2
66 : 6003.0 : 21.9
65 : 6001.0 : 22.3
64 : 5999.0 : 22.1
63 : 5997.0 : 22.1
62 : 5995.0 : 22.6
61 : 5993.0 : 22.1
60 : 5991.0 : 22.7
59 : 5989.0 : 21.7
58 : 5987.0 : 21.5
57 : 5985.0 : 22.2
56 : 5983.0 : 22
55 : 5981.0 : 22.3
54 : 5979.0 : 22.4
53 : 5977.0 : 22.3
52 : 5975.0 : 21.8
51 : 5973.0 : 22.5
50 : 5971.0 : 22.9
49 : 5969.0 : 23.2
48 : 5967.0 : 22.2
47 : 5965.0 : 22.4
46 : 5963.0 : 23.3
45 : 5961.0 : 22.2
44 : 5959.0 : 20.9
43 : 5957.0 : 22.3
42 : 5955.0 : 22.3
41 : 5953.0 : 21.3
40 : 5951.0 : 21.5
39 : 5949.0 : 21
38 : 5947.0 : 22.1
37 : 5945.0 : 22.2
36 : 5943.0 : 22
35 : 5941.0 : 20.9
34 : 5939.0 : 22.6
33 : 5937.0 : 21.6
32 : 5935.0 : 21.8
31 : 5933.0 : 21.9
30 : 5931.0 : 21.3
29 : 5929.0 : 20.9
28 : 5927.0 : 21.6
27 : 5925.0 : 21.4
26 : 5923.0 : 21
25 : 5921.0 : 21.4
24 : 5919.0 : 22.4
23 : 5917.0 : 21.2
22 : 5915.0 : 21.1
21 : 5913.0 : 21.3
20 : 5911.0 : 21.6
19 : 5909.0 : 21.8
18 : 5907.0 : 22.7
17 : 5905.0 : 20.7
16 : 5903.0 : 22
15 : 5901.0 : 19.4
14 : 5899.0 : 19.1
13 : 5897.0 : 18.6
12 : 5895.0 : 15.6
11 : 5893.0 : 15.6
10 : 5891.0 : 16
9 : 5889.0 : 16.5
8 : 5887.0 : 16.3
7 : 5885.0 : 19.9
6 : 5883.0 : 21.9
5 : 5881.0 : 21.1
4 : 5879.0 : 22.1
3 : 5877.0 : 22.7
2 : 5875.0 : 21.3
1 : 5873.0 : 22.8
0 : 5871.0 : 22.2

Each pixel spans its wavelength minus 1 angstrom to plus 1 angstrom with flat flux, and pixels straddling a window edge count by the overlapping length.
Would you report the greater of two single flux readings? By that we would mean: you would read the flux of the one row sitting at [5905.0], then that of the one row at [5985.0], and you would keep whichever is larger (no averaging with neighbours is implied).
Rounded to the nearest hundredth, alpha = 22.20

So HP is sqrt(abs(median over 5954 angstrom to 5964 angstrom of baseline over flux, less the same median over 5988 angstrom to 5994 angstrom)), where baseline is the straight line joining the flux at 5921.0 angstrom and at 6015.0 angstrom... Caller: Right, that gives 0.23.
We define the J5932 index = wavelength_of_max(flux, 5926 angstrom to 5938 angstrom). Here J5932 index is 5933.0 angstrom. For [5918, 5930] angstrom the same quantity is 5919.0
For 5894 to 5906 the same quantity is 5903.0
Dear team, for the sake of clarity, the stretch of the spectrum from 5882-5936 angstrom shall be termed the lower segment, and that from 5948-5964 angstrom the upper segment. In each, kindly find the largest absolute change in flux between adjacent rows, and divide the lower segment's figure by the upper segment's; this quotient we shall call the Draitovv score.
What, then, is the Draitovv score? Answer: 2.6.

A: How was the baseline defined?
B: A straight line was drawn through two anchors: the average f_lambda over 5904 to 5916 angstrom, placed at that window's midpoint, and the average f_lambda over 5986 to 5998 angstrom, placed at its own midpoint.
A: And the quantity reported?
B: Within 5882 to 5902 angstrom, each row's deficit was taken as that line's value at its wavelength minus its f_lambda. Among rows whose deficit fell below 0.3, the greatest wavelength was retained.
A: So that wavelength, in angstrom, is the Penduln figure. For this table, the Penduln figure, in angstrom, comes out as 5883.0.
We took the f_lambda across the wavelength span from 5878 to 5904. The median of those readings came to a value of 19.1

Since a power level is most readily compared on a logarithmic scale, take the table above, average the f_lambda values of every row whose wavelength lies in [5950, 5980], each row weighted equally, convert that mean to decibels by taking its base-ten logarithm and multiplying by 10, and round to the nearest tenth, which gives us 13.5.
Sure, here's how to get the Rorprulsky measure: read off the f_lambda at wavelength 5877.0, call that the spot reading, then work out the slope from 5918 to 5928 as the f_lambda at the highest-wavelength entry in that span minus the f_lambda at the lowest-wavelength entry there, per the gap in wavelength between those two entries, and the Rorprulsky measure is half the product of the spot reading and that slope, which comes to -1.1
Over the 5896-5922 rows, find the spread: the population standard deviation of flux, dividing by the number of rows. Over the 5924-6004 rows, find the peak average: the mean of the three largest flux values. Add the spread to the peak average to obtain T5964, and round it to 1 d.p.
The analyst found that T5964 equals 24.3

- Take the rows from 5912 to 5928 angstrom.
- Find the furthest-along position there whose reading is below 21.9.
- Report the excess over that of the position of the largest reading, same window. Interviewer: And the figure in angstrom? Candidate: -8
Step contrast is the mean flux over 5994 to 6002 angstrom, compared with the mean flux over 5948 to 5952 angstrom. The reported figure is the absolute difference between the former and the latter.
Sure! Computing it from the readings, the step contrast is 1.0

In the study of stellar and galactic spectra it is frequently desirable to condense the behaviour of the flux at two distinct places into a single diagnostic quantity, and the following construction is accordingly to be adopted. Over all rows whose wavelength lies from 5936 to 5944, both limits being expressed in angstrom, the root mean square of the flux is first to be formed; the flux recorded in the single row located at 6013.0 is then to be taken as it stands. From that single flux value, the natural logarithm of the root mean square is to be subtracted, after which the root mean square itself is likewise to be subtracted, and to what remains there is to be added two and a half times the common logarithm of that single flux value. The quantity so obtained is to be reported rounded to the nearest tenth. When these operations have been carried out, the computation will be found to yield 1.3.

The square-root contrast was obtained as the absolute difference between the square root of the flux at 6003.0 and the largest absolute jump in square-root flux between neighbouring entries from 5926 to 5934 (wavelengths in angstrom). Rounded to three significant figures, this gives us 4.60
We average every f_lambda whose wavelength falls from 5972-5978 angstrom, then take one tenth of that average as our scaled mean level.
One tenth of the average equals 2.22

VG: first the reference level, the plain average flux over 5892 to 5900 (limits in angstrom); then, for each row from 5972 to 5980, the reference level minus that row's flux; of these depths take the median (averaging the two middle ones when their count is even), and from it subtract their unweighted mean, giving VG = -0.10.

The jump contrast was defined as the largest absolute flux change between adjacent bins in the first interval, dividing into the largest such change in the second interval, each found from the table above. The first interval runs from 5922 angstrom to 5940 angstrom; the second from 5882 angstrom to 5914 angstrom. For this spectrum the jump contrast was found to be 3.6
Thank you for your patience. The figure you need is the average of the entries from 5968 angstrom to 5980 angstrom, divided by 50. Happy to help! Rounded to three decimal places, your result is 0.450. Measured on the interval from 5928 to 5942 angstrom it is 0.431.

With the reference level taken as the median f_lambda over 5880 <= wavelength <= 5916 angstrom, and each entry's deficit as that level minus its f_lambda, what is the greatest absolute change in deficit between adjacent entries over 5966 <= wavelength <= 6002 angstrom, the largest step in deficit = 1.0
